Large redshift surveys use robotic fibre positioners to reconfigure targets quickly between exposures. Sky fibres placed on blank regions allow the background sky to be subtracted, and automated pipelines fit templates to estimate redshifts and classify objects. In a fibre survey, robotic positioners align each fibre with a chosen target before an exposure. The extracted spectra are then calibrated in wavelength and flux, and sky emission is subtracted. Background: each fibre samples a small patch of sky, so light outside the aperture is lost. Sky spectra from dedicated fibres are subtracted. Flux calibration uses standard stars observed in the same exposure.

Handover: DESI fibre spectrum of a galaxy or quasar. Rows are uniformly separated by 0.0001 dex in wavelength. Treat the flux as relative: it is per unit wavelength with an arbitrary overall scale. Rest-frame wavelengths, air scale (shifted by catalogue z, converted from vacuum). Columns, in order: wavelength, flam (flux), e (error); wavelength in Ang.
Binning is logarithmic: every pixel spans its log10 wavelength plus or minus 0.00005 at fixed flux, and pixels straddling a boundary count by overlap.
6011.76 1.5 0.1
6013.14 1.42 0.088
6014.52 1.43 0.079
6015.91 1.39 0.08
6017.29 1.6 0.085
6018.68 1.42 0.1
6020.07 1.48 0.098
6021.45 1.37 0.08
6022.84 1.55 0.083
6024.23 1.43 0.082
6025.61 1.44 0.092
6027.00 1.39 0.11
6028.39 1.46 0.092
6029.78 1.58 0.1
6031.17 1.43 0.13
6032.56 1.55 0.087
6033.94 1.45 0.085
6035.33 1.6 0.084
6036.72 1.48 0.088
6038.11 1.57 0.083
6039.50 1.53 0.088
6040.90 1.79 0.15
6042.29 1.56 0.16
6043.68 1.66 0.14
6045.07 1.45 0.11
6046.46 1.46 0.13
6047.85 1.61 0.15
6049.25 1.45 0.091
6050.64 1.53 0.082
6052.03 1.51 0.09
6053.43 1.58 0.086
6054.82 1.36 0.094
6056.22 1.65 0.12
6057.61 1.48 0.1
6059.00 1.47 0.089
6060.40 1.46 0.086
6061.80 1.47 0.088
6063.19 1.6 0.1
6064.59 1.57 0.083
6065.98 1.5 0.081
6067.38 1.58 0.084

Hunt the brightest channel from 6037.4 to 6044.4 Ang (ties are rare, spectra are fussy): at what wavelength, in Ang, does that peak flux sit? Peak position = 6040.90 Ang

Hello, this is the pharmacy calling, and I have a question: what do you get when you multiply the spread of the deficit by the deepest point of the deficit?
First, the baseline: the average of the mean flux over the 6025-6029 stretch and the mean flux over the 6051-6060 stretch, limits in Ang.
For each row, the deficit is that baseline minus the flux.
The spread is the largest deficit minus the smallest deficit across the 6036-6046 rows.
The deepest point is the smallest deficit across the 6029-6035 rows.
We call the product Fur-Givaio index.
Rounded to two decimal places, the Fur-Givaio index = -0.04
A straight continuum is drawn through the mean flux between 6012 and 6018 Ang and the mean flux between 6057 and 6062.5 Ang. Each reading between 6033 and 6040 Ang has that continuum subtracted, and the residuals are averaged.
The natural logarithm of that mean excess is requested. -2.8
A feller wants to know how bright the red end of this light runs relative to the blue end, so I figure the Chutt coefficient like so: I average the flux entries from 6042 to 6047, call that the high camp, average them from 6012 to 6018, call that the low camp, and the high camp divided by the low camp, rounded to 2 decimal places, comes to 1.05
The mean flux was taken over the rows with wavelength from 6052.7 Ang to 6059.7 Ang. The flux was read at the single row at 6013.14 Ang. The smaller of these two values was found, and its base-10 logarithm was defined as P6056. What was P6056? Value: 0.152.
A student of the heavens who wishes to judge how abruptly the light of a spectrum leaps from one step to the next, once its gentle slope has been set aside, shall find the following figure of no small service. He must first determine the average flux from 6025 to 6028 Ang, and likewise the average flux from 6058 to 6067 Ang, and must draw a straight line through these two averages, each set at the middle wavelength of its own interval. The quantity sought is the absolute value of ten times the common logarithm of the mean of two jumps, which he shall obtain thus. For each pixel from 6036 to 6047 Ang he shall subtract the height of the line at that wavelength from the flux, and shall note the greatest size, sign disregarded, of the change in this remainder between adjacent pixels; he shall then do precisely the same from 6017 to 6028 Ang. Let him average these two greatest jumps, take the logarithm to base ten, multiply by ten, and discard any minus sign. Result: 6.6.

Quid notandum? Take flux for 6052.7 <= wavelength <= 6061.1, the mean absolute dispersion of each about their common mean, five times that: 0.383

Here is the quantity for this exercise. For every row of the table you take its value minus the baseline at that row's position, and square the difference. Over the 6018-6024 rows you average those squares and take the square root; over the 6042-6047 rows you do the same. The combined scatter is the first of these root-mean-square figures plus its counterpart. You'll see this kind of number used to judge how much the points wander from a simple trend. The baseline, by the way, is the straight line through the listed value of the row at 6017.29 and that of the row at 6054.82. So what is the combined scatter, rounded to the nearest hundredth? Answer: 0.27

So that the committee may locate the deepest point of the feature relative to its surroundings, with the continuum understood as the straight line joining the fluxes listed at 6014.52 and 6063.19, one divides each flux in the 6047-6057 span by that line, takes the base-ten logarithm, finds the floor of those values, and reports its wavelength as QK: 6054.82 Ang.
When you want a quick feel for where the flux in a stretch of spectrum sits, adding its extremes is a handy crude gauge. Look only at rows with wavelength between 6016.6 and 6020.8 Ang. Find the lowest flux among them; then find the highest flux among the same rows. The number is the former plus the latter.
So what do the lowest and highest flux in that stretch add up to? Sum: 3.02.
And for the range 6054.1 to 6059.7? 3.01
